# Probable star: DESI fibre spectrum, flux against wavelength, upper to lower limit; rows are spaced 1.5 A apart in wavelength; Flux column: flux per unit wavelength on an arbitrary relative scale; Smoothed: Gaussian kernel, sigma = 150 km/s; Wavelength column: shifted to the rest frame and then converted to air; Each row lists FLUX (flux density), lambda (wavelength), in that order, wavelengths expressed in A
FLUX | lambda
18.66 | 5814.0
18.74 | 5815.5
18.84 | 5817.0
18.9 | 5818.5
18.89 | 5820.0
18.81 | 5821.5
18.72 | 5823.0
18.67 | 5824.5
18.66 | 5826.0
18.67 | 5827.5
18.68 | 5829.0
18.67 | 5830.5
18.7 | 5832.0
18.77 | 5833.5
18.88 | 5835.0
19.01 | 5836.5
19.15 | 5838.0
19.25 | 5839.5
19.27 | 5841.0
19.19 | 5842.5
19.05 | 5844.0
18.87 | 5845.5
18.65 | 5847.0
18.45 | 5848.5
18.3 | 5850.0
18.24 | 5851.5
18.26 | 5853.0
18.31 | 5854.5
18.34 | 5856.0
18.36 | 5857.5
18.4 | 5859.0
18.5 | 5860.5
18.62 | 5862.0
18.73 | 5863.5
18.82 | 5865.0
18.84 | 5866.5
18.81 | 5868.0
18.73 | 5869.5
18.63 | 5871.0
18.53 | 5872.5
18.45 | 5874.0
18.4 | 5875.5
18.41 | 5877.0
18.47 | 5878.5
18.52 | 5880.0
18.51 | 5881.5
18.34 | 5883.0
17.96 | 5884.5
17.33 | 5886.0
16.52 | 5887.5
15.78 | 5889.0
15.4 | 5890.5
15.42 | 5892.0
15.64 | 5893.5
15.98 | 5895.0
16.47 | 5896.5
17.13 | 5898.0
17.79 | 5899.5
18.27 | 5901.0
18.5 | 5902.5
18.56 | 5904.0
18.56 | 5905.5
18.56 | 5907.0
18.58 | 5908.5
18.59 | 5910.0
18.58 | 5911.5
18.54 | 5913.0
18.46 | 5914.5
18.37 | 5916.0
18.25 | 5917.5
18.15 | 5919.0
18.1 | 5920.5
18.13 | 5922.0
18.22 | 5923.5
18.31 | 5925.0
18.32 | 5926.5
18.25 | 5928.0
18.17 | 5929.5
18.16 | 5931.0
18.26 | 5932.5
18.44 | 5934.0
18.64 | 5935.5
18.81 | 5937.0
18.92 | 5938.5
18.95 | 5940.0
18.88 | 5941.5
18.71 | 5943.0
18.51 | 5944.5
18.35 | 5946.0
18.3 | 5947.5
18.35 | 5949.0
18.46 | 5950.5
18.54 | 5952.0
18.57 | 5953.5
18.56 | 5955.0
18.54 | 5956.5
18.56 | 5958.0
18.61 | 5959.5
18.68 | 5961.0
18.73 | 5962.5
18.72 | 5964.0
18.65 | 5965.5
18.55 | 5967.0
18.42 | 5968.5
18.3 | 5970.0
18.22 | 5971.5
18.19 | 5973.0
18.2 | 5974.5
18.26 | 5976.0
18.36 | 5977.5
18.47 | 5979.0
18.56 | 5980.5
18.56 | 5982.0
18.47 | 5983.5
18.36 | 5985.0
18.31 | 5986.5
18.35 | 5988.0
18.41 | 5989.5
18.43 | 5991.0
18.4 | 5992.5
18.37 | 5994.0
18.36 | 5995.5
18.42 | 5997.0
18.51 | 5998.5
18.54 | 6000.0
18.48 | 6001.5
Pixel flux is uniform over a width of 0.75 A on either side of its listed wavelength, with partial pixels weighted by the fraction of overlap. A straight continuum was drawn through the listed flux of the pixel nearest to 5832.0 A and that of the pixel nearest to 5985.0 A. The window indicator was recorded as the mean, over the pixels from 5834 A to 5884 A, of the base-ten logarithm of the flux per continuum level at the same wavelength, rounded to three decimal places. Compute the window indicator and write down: 0.000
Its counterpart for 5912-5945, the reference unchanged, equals -0.001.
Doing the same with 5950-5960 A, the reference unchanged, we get 0.003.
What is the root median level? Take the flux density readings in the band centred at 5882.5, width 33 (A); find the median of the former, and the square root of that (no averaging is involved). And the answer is 4.29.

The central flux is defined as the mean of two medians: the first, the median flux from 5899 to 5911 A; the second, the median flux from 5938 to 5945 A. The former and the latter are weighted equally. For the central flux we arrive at 18.7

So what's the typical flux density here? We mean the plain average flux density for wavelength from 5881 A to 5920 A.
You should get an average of 17.6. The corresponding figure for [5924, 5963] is 18.5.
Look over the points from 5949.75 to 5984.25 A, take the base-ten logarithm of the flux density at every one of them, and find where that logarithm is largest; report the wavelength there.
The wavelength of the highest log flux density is 5962.5 A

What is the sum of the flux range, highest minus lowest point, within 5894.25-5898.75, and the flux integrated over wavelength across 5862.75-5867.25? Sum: 86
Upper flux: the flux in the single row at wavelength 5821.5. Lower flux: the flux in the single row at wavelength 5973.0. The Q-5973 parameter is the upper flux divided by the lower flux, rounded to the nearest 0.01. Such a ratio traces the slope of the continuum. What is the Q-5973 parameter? 1.03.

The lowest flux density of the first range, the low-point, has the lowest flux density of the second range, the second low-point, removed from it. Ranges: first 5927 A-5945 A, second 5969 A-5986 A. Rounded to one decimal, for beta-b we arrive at 0.0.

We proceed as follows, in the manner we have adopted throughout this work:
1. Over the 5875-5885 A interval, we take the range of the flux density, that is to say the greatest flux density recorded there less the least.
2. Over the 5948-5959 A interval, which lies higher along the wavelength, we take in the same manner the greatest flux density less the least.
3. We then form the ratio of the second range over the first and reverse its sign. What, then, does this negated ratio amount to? -0.39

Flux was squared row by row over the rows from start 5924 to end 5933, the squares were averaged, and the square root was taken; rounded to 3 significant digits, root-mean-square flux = 18.2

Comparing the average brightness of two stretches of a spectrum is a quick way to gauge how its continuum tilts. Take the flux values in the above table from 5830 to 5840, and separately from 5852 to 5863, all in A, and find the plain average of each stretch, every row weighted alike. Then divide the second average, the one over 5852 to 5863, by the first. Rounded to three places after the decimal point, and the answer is 0.973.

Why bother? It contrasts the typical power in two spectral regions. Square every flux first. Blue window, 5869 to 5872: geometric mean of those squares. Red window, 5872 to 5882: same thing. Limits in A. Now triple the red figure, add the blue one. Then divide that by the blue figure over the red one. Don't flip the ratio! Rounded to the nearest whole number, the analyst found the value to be 1342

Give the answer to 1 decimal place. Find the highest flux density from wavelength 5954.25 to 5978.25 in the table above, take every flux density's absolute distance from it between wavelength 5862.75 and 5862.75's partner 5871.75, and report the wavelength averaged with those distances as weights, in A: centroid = 5867.6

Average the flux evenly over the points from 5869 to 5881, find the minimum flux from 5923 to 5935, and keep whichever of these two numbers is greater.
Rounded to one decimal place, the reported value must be 18.5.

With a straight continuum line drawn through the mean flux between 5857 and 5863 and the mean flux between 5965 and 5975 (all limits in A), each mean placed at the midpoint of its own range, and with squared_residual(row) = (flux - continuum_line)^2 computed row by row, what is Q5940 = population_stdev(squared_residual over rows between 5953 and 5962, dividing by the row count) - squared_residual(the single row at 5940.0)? -0.29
